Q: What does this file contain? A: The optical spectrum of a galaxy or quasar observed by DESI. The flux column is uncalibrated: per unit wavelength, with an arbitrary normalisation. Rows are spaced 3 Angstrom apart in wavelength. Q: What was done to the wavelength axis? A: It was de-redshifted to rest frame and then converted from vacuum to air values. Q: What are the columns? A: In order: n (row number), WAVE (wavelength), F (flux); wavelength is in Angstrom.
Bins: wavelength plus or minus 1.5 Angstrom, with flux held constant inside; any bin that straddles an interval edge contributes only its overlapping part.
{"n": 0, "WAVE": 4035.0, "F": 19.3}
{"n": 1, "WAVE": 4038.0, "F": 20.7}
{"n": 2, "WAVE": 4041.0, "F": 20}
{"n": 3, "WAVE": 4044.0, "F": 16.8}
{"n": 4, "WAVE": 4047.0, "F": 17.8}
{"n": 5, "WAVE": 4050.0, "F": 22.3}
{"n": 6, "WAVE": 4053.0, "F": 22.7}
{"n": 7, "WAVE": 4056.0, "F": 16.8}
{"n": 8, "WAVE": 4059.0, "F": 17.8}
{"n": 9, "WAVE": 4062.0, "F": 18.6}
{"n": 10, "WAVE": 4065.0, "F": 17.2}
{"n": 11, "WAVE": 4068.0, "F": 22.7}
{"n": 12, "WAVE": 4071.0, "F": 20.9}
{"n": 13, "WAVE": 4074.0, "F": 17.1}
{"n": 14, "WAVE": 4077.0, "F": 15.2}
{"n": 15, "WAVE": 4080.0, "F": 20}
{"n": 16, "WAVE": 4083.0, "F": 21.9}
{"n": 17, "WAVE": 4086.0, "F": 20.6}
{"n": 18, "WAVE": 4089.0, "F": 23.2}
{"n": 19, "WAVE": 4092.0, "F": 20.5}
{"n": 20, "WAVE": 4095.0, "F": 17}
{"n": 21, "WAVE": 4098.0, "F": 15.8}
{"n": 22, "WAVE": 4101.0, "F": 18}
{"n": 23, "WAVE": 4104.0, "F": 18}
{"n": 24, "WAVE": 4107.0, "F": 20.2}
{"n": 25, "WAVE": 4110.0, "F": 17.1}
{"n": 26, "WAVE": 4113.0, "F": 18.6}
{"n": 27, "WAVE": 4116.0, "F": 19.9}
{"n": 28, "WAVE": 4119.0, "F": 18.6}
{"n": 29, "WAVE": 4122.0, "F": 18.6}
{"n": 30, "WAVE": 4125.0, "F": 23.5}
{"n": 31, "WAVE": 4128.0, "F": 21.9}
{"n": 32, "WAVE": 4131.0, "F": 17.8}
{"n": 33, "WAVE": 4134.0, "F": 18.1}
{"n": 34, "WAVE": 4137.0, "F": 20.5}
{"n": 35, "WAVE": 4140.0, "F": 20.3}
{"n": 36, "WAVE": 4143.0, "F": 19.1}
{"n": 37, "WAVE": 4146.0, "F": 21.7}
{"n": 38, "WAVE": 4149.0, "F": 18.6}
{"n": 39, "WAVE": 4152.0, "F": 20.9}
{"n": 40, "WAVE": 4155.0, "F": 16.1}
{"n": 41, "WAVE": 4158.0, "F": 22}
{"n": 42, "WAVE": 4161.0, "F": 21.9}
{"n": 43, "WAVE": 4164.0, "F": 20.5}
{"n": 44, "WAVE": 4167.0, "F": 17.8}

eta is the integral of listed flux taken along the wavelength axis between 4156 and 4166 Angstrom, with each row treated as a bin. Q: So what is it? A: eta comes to 210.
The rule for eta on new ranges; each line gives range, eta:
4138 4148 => 203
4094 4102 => 135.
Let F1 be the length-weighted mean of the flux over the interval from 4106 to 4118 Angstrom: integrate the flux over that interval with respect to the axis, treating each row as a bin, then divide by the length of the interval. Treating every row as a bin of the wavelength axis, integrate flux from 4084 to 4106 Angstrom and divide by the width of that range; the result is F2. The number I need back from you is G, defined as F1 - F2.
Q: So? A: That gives -0.2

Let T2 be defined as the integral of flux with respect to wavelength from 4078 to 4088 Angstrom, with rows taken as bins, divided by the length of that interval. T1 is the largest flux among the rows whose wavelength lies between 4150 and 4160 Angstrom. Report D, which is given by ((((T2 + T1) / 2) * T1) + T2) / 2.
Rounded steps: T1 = 22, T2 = 20.7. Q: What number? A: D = 245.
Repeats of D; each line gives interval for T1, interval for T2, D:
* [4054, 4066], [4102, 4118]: 183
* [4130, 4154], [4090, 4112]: 226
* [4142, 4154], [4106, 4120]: 229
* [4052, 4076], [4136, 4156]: 250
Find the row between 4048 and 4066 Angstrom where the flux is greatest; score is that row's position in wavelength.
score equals 4053.0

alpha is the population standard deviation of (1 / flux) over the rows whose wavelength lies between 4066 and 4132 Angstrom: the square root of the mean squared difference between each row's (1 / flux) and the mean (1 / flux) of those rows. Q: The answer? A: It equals 0.0063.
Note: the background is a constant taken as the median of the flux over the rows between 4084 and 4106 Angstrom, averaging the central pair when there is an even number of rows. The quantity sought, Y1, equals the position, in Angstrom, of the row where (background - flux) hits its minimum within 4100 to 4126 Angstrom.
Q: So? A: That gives 4125.0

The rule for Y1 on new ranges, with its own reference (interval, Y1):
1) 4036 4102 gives 4089.0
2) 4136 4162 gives 4158.0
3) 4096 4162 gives 4125.0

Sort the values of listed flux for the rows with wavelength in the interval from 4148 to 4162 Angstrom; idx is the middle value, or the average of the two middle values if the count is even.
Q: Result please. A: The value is 20.9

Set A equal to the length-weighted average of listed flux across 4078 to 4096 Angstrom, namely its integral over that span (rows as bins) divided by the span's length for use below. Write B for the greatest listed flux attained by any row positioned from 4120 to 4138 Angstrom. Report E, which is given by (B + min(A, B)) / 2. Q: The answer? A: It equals 22.0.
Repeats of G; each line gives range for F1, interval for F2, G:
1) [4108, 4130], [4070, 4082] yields 1.4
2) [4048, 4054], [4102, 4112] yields 3.7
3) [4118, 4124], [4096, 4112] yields 1.2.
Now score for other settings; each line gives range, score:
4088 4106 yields 4089.0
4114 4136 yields 4125.0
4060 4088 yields 4068.0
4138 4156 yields 4146.0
